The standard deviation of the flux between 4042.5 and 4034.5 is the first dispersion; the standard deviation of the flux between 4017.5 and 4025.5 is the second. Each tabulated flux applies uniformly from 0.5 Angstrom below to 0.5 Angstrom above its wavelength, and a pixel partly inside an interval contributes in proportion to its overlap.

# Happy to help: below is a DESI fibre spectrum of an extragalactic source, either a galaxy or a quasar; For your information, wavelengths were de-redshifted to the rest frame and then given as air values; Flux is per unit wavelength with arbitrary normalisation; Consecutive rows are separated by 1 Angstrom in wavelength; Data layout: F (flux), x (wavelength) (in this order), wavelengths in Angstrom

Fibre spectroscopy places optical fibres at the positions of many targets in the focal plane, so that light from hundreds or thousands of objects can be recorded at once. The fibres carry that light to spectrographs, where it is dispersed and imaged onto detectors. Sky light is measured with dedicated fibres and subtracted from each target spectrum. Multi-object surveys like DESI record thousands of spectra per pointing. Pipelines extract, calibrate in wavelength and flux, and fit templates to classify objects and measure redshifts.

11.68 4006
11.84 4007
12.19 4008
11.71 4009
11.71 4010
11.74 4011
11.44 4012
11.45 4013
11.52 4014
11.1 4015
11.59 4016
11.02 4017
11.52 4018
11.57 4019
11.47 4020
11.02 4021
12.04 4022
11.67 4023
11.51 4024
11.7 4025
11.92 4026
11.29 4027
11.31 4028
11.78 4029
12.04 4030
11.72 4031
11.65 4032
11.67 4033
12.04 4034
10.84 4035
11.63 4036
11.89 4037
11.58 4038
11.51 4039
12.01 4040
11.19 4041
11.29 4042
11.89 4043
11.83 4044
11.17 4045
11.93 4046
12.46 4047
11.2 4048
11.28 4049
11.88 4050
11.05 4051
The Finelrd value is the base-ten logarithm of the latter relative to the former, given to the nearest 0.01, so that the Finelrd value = -0.13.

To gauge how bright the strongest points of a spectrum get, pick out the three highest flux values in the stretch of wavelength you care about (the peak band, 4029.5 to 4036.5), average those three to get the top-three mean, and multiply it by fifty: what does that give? 597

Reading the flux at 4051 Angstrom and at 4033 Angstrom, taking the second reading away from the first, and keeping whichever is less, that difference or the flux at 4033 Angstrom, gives -0.62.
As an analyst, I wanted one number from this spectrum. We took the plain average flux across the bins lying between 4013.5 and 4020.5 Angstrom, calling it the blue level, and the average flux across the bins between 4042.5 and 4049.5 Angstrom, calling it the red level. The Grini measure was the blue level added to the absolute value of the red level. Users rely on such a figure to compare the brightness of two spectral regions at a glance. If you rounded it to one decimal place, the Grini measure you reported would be 23.1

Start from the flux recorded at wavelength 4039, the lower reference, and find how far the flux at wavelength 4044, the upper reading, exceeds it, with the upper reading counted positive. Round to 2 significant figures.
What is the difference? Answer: 0.32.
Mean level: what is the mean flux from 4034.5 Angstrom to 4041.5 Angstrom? 11.5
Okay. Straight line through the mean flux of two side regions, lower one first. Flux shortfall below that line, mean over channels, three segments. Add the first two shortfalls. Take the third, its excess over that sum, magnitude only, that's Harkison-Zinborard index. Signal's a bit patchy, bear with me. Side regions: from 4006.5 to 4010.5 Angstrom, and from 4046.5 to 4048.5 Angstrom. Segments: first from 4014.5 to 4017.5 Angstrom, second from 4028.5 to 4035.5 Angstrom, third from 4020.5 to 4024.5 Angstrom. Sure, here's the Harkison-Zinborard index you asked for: 0.49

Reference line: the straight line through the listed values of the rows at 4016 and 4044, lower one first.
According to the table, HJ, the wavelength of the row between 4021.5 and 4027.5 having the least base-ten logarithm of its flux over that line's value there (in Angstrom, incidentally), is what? 4027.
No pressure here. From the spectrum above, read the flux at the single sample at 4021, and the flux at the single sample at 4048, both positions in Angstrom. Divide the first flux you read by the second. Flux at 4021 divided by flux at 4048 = 0.984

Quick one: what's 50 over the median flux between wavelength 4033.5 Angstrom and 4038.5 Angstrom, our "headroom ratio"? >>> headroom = 4.30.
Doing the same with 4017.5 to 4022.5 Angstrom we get 4.34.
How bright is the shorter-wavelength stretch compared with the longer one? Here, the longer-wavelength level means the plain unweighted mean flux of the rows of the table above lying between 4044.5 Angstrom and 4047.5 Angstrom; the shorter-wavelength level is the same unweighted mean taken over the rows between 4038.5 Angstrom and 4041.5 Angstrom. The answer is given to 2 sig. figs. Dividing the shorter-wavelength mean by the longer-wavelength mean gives 0.98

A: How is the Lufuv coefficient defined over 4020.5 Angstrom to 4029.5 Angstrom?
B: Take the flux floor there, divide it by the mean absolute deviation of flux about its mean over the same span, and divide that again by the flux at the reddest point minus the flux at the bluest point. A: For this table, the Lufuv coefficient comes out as 54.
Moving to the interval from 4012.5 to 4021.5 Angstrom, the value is -122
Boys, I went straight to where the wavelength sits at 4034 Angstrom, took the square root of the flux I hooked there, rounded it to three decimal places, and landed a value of 3.470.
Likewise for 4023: 3.416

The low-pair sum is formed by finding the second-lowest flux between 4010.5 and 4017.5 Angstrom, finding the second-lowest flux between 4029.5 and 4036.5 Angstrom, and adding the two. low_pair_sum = 22.7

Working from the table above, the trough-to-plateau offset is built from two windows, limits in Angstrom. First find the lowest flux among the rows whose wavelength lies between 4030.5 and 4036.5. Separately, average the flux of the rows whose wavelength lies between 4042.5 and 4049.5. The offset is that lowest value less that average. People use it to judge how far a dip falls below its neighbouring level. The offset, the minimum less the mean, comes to -0.84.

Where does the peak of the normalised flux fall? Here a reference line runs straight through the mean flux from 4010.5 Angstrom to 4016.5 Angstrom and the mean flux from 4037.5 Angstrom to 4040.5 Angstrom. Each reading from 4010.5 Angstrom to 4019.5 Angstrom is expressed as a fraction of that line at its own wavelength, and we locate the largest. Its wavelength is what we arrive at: 4011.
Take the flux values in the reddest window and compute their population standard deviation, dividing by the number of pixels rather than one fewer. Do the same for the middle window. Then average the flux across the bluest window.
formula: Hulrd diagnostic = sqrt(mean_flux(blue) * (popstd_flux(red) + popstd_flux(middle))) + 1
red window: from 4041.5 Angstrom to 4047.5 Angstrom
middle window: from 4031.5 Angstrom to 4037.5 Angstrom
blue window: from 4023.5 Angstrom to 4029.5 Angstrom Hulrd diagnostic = 4.06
